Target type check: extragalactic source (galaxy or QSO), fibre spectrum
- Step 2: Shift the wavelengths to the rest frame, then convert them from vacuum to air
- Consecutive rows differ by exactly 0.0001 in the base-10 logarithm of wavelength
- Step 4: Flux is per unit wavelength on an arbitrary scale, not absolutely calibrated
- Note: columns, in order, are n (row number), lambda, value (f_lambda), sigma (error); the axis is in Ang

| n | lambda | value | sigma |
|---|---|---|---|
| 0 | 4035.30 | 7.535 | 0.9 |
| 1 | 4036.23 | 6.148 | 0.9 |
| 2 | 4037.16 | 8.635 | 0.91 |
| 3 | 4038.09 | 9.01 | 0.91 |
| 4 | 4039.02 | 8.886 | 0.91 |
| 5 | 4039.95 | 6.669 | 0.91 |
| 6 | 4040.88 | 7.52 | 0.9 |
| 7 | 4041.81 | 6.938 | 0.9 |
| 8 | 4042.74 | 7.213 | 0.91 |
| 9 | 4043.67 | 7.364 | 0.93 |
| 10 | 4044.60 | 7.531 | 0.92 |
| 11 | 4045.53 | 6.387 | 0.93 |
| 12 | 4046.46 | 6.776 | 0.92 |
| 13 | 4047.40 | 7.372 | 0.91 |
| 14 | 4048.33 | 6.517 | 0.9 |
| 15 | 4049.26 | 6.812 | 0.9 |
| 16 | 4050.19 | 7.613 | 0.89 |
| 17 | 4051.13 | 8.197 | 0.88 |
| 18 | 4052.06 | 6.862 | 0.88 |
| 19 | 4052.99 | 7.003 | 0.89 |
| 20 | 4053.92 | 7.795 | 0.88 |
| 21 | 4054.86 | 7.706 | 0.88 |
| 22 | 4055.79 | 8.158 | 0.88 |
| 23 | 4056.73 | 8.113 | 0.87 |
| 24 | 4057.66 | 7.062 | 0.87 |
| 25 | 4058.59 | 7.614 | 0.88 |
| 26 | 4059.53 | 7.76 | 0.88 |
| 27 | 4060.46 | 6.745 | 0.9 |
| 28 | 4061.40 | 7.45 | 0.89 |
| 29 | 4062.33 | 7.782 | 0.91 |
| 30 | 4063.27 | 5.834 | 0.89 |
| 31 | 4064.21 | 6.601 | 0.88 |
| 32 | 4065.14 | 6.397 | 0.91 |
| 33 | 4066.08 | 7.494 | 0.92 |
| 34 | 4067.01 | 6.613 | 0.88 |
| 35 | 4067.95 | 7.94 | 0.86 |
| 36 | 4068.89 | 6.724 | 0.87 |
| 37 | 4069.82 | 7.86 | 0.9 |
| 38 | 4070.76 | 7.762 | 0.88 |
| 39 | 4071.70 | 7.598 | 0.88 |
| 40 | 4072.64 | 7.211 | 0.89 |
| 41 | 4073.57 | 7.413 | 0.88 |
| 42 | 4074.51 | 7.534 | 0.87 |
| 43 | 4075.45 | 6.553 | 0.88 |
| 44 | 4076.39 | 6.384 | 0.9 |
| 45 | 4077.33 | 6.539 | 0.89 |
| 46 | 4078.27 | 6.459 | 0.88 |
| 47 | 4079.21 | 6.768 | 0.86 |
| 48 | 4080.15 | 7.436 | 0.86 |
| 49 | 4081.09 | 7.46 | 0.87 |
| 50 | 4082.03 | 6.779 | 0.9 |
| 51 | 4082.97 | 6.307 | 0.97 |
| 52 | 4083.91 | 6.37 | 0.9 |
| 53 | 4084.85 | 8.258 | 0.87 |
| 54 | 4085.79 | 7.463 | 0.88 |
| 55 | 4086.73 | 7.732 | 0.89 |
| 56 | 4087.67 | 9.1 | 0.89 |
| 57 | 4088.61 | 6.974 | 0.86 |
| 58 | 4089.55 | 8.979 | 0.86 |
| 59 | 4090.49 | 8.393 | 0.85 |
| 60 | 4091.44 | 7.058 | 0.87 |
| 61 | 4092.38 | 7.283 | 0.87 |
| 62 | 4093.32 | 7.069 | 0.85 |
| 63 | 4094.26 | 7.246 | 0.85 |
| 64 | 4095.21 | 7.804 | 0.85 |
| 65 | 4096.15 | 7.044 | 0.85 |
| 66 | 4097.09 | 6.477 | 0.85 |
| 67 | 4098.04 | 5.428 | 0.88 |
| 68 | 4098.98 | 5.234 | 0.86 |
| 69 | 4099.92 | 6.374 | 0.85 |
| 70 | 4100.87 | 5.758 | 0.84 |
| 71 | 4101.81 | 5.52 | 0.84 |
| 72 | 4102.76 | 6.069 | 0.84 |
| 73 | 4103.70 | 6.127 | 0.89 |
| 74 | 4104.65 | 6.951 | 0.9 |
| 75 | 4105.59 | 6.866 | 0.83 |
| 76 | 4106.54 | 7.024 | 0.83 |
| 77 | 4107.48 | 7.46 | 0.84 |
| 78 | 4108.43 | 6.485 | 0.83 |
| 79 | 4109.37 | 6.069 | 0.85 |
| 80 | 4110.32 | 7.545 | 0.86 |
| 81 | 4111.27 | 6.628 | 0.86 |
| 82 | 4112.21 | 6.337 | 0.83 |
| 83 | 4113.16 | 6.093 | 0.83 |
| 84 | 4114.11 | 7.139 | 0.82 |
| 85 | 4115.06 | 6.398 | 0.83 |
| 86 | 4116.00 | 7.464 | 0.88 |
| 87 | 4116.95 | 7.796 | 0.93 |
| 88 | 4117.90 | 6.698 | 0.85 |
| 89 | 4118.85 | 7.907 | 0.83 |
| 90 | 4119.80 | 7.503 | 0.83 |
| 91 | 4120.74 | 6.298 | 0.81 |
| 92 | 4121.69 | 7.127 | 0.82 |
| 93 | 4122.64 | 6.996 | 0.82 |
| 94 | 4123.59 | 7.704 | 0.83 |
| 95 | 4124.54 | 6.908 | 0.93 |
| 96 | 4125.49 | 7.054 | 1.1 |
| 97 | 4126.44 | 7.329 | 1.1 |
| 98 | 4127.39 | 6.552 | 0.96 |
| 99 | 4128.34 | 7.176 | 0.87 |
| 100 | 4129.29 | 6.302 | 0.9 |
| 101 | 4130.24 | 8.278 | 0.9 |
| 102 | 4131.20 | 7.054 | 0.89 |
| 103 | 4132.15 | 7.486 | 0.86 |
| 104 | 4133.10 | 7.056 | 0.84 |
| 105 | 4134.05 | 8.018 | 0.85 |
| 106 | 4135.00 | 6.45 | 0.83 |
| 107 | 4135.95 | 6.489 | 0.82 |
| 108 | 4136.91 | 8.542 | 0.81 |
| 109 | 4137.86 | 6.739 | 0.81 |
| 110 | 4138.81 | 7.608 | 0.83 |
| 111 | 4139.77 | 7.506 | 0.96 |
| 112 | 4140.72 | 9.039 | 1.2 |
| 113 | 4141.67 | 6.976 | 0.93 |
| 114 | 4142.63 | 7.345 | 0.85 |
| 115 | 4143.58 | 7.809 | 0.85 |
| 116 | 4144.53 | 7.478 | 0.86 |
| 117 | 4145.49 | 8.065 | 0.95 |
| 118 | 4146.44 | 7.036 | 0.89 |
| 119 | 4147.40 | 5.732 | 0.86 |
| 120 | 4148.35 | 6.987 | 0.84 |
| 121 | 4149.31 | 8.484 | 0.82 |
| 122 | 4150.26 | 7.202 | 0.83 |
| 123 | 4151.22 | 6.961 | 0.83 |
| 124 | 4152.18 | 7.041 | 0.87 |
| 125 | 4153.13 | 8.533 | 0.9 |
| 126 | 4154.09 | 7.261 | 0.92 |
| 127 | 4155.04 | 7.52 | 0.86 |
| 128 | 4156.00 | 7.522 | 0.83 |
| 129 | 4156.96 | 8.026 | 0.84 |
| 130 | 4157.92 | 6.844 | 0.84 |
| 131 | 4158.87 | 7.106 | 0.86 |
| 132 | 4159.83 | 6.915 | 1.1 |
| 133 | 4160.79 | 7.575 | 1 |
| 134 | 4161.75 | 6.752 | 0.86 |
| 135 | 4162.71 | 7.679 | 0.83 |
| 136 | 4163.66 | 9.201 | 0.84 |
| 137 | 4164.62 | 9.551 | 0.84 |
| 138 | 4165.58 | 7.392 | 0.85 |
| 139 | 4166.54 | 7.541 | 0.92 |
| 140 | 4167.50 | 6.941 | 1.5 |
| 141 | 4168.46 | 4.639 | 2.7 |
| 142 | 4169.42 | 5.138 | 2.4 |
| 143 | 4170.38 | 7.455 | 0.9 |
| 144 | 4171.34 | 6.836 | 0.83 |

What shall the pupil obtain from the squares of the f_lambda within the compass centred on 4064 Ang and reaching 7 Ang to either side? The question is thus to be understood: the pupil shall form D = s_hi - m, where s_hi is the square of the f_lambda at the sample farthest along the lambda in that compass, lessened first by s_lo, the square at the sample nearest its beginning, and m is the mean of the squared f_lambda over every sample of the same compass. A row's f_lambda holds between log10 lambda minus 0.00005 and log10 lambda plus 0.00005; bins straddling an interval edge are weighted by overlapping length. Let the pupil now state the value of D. -42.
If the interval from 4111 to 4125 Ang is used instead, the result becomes -46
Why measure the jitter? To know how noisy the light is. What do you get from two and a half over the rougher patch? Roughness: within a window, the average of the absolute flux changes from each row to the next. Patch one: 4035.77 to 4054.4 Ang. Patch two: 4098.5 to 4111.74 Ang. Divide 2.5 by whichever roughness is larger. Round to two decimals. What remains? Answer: 3.35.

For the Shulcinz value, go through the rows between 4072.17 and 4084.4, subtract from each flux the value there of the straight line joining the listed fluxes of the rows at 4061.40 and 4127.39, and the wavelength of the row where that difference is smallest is 4076.39 Ang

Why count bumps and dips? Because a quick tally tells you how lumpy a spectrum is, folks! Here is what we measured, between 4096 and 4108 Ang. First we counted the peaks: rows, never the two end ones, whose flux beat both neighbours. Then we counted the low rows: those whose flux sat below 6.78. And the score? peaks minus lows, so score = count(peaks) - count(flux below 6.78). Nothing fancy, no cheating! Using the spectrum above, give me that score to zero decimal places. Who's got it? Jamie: -6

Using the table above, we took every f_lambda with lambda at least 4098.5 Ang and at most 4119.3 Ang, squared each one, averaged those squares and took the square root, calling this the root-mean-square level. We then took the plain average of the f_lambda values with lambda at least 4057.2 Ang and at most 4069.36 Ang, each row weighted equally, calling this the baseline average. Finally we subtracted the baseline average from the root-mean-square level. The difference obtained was -0.41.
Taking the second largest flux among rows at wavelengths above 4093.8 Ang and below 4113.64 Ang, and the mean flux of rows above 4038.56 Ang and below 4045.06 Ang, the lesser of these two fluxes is 7.45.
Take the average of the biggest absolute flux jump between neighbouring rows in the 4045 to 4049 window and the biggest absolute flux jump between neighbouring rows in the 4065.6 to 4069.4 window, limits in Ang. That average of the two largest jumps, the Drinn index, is 1.1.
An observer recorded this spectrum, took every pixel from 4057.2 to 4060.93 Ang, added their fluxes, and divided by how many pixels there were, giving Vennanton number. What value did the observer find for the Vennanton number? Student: 7.30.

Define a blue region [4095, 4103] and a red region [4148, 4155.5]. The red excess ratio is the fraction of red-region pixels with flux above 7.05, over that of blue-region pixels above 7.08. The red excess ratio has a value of 5.6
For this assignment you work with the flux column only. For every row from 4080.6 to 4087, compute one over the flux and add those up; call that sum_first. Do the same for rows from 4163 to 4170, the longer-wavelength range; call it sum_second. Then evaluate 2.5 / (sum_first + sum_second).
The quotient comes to 1.24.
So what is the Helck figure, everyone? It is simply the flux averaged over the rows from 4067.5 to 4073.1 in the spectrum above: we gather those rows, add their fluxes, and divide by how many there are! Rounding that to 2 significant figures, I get 7.5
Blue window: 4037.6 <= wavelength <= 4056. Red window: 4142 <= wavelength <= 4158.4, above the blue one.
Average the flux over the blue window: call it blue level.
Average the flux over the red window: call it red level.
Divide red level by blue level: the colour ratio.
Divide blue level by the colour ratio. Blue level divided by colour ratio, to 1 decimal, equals 7.4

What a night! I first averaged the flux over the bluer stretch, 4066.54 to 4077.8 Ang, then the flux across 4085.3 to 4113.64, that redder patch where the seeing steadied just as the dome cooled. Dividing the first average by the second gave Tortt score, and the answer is 1.04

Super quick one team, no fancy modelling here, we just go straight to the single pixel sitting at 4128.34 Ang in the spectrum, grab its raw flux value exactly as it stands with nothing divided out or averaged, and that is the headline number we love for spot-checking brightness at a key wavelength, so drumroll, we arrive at 7.176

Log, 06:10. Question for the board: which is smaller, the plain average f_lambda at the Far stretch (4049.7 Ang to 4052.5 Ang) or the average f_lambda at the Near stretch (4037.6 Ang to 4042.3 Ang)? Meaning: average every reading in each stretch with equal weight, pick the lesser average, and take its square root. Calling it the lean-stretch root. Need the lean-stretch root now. 2.75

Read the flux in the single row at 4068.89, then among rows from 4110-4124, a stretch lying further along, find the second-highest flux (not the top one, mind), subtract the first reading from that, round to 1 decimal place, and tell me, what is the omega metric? 1.1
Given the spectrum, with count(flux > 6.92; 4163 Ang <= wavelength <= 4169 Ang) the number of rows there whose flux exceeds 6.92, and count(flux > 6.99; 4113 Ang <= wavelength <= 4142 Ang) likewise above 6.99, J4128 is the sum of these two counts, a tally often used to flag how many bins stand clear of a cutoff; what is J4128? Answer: 25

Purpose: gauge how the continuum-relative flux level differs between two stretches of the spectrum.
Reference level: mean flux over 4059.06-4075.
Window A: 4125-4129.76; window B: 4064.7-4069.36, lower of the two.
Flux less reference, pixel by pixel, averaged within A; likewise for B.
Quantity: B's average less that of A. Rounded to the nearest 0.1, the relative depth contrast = 0.2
